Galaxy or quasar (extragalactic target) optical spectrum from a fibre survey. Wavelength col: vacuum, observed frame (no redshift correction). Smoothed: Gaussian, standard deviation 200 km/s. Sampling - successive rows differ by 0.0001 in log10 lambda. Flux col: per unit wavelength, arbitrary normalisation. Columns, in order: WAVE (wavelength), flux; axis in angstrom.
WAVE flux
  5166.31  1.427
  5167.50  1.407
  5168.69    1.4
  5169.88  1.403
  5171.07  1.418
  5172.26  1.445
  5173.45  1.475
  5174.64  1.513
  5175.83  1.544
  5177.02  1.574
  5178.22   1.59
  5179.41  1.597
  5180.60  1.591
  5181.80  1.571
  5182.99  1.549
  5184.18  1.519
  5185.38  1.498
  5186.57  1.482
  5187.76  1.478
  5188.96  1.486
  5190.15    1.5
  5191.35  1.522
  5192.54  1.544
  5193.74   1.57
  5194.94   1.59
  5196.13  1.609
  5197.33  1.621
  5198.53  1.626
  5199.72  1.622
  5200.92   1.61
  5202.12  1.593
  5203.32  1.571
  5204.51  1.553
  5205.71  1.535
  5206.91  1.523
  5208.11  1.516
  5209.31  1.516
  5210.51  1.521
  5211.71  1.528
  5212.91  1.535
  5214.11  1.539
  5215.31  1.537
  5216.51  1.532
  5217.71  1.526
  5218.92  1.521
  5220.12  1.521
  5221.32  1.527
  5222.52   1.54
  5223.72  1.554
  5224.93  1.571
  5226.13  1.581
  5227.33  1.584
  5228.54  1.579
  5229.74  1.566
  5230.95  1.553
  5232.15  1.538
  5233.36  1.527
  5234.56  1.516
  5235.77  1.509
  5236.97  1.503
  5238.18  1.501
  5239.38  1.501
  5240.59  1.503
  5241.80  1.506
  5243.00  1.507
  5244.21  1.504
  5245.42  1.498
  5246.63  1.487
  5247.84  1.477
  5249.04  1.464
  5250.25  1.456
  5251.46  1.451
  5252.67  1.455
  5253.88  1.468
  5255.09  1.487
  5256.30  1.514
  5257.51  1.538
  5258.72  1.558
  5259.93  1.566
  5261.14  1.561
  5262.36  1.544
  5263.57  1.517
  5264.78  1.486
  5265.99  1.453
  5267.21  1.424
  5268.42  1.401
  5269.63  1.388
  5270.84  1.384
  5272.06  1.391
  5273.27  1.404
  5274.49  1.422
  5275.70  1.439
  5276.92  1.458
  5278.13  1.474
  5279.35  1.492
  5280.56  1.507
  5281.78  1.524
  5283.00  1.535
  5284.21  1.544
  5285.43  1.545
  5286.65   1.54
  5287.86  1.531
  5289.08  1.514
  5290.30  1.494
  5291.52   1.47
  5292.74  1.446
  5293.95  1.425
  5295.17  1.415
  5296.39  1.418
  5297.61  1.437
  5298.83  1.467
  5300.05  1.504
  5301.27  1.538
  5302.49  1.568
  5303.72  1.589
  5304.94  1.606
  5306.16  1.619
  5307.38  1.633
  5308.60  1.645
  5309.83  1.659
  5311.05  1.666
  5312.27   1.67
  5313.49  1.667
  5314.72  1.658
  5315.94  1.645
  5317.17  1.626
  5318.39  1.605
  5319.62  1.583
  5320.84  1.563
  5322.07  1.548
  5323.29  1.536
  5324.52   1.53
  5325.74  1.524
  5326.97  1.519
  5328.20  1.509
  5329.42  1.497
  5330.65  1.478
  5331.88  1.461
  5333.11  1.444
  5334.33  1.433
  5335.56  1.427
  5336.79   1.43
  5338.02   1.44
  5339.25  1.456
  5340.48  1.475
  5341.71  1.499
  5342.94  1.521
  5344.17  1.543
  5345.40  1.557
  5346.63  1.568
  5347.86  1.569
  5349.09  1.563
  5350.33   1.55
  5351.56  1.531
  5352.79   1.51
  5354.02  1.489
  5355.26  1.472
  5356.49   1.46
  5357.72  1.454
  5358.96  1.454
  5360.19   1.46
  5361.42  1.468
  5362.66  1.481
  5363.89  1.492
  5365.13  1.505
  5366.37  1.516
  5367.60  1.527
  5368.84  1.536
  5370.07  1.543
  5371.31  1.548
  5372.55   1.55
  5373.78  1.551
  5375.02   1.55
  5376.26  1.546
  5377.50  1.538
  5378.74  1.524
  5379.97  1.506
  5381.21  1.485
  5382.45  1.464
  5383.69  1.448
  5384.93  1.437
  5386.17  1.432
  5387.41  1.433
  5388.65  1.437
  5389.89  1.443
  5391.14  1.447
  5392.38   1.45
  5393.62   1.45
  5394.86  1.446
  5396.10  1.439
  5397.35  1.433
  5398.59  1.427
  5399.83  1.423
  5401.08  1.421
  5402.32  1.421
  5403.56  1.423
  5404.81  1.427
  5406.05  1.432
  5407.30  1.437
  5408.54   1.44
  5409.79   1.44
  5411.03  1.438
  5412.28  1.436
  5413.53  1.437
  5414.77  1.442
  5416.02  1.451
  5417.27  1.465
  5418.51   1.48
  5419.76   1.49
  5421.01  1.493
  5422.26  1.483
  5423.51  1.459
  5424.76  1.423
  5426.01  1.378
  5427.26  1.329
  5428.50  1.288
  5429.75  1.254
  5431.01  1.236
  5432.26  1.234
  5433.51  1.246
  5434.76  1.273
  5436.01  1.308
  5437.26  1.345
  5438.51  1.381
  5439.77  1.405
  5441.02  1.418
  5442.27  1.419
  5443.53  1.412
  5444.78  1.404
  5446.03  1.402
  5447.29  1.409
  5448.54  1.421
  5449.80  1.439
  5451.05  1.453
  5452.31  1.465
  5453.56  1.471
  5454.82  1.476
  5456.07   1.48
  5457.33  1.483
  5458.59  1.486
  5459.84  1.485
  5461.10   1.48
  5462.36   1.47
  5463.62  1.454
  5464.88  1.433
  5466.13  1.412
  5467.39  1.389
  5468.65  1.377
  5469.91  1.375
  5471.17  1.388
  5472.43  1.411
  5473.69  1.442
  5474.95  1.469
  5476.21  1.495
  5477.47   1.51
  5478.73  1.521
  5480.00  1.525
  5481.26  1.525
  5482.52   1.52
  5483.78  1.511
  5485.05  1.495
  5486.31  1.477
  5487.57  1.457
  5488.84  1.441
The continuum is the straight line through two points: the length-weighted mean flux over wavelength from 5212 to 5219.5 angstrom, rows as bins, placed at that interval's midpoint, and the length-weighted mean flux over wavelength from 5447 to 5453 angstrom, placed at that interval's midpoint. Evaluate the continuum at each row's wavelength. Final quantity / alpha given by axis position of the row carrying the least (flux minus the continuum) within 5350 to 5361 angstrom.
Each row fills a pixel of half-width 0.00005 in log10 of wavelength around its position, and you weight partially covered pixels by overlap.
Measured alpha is 5357.72 angstrom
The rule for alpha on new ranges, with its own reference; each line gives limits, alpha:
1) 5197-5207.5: 5206.91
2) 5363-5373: 5363.89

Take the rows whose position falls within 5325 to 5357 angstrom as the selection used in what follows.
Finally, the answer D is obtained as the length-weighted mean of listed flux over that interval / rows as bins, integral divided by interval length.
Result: 1.50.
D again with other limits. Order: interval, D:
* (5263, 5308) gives 1.49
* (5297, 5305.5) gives 1.53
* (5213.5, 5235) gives 1.55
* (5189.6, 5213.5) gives 1.56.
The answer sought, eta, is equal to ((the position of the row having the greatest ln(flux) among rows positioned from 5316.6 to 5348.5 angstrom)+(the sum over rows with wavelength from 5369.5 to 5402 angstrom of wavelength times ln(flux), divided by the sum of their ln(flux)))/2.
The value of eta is 5351.0 angstrom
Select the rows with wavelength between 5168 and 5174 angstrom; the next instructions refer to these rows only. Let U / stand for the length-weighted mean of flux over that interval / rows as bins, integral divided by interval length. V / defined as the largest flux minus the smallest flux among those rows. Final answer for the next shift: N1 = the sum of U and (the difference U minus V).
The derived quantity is 2.78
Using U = 1.43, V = 0.075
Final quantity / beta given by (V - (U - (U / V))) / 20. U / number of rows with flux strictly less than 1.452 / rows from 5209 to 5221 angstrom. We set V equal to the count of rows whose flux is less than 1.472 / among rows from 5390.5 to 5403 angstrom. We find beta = 0.50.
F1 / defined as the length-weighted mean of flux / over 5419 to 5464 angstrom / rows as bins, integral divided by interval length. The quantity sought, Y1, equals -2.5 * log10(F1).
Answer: -0.37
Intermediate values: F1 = 1.40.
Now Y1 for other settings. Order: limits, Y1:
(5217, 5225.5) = -0.47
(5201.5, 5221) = -0.47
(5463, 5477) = -0.38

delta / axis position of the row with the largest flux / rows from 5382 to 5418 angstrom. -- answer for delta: 5417.27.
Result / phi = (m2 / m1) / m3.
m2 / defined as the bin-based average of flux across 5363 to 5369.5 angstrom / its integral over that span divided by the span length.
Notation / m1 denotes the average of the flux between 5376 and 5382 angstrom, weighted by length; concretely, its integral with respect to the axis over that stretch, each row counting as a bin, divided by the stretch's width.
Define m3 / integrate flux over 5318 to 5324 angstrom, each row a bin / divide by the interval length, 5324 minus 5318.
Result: 0.64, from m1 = 1.52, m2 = 1.51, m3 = 1.56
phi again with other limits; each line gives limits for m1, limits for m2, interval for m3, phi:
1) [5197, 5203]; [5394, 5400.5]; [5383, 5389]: 0.62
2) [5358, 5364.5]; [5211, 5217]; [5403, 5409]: 0.73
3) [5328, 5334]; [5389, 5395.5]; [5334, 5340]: 0.68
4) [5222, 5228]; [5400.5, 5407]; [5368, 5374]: 0.59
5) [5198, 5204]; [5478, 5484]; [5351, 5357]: 0.63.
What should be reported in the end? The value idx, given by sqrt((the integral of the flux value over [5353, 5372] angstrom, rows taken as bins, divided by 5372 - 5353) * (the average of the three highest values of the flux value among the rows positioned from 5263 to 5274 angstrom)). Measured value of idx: 1.49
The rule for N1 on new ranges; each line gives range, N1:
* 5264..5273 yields 2.74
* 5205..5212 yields 3.03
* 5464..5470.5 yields 2.74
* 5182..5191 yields 2.94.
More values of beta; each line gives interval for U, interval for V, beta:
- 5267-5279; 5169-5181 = -0.12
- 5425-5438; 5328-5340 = -0.08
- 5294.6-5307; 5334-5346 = 0.13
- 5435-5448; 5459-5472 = -0.04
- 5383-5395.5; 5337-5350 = -0.15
